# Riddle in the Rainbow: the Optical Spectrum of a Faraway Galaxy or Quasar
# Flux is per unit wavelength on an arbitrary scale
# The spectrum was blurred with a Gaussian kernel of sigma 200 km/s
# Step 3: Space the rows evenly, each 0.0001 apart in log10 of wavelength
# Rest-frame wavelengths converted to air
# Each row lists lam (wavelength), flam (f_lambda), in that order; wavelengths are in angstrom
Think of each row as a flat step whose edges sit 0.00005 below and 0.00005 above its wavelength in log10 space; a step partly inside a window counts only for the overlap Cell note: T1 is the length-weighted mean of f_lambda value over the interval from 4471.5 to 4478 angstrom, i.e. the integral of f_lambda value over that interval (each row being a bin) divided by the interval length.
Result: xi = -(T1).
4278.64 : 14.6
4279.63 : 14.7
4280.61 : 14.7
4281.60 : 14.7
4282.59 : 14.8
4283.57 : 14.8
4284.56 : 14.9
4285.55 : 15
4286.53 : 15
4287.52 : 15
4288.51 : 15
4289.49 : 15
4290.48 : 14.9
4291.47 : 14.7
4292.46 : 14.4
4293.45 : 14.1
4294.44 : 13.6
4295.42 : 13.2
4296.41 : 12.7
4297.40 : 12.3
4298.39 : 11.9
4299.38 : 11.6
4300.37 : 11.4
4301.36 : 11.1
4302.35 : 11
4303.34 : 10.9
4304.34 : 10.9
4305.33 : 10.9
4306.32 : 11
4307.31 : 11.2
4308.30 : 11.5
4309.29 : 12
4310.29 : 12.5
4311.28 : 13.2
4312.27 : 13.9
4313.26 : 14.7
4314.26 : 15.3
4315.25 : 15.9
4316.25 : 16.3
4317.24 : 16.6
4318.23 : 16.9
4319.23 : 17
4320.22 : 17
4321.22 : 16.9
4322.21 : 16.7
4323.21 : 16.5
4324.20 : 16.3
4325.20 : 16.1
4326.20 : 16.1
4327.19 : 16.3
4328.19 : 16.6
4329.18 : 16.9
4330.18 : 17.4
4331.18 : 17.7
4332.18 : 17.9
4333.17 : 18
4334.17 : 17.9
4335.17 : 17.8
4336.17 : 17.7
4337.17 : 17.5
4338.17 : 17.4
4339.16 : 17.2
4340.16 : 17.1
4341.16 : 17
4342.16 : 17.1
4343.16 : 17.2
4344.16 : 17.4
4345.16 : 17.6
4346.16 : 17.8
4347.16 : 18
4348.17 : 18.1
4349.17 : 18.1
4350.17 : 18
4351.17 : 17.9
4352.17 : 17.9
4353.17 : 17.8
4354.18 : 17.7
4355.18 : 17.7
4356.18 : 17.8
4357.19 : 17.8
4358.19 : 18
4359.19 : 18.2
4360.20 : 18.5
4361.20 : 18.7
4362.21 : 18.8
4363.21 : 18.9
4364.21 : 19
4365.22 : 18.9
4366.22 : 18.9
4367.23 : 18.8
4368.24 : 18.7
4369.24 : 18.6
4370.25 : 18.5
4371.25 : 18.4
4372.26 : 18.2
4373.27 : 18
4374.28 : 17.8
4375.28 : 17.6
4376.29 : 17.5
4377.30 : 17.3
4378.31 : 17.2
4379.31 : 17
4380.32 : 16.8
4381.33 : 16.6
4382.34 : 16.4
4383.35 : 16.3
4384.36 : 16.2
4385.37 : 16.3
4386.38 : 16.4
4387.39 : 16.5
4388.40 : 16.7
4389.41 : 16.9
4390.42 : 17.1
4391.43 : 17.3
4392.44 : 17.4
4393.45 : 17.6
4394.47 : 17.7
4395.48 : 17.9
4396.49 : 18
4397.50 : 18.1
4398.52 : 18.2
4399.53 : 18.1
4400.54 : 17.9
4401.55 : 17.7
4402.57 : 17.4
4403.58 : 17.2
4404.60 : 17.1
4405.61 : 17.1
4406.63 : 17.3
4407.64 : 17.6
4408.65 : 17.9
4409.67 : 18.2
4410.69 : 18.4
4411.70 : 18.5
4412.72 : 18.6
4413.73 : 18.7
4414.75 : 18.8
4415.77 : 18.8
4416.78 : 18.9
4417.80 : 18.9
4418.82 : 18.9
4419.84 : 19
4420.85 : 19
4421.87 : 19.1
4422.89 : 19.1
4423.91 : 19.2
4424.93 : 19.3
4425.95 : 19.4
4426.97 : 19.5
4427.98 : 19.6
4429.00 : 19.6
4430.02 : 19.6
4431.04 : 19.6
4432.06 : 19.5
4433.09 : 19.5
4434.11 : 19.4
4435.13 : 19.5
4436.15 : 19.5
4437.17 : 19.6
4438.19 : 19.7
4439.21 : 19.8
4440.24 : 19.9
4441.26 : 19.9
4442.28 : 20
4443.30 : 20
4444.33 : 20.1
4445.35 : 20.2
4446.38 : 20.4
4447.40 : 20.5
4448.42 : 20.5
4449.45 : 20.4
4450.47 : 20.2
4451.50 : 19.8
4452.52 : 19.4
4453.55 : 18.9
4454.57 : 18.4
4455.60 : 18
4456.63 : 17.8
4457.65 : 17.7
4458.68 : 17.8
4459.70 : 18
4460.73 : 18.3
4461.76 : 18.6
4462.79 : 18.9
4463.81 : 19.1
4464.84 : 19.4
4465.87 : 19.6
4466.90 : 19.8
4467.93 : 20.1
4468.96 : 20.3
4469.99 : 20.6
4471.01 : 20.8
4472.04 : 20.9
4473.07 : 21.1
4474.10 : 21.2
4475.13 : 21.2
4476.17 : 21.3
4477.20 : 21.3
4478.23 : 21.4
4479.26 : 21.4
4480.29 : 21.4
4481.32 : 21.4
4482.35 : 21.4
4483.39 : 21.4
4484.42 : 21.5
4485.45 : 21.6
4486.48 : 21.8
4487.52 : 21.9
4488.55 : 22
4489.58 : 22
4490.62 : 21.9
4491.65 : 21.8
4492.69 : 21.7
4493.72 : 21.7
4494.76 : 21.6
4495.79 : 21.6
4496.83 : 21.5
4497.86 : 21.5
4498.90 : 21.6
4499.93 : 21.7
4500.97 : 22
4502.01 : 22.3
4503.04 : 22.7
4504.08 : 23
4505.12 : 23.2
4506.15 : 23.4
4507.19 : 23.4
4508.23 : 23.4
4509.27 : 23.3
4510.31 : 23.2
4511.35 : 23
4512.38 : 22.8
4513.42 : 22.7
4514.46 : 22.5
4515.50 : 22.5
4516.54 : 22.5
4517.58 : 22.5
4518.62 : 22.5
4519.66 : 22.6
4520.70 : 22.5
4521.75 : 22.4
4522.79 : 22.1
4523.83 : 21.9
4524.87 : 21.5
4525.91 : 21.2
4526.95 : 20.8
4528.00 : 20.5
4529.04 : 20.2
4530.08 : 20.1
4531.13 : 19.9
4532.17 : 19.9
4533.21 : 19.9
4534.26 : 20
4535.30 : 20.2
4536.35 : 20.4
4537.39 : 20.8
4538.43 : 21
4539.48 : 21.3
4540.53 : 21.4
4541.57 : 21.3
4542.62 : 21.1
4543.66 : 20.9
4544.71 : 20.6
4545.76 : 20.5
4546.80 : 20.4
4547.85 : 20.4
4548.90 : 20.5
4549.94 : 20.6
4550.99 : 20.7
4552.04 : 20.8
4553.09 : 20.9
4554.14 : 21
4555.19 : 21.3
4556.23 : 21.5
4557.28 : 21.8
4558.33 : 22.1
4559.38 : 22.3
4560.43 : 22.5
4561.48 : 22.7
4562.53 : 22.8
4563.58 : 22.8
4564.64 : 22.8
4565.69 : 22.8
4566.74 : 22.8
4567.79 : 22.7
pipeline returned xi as -21.2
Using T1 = 21.2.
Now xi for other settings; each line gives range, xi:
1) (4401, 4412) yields -17.7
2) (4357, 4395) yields -17.7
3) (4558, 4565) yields -22.6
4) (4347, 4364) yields -18.1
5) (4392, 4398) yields -17.8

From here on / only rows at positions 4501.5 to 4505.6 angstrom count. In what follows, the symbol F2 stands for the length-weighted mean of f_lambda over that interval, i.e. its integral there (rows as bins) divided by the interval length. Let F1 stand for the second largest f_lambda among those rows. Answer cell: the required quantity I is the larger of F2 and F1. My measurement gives 23.0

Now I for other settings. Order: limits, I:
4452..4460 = 18.9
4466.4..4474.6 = 21.1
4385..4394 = 17.4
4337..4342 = 17.4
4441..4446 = 20.1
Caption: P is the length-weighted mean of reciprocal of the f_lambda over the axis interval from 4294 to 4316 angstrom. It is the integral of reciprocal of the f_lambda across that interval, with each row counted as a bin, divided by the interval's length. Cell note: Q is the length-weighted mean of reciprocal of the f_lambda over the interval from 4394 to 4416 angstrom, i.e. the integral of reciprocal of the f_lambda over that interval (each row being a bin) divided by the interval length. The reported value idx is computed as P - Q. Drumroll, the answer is 0.026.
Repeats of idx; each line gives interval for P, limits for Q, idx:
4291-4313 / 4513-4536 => 0.035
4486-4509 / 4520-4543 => -0.003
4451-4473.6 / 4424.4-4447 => 0.001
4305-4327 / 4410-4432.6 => 0.017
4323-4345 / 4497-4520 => 0.014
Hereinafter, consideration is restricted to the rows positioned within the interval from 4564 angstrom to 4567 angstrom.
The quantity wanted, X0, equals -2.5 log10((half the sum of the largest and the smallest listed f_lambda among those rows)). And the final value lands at -3.39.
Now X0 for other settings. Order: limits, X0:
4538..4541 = -3.32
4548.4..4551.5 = -3.28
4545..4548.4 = -3.28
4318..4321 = -3.07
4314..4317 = -3.00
